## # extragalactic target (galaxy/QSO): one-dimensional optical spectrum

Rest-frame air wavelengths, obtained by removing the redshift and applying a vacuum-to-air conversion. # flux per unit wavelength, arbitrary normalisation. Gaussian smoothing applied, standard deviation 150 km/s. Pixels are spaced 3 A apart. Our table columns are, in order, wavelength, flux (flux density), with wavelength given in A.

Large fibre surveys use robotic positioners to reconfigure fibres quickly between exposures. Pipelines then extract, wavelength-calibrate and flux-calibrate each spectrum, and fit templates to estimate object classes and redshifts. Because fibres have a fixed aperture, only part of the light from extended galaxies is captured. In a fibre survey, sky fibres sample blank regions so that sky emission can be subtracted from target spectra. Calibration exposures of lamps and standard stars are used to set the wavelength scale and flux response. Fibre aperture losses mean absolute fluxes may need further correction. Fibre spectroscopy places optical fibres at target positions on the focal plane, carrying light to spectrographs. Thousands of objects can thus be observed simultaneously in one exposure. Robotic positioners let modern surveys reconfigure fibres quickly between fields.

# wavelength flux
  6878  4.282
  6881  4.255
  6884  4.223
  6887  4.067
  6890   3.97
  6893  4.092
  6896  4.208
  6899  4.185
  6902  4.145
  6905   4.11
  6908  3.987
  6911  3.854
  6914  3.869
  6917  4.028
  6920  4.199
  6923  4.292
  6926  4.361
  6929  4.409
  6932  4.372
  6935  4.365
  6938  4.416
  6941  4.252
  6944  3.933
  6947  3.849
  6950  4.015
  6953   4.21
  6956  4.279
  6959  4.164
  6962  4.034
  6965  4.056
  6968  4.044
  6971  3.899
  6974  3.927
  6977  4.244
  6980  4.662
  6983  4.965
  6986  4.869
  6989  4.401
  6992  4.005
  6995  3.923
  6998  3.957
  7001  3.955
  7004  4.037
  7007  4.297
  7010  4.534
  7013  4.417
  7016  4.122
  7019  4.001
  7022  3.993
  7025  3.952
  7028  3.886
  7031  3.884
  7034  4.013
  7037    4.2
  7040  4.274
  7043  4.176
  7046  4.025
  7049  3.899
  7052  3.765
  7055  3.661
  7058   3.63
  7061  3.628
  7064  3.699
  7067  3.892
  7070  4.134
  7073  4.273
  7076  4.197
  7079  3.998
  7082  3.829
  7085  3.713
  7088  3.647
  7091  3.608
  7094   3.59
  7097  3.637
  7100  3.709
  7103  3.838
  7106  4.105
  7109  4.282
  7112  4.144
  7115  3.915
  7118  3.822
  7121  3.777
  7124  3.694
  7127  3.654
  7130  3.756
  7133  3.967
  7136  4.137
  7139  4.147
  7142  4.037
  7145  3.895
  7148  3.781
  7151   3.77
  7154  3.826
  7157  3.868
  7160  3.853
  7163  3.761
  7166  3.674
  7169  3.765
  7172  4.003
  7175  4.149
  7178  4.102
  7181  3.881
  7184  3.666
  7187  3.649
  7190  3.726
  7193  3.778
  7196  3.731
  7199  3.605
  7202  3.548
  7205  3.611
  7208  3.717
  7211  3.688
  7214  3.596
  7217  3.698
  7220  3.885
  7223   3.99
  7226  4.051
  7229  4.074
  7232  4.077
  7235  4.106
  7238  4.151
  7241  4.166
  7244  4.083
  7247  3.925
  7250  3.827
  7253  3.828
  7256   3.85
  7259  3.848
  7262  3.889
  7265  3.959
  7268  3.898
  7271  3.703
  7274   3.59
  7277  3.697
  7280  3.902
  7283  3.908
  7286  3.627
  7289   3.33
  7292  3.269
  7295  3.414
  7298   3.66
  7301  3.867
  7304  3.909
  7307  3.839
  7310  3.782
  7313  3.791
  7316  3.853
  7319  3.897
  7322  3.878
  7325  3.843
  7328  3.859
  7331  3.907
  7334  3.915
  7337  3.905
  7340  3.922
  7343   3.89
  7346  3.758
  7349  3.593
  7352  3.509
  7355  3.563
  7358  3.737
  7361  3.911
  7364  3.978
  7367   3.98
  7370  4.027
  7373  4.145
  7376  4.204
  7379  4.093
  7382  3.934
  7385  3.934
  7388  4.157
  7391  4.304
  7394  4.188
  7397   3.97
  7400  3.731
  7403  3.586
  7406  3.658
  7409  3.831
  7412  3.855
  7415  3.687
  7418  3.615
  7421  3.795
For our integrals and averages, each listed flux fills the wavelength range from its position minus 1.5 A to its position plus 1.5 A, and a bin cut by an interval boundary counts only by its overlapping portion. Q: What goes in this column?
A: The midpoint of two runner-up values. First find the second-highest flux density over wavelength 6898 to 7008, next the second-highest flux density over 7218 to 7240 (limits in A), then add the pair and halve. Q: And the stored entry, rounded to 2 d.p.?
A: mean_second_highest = 4.49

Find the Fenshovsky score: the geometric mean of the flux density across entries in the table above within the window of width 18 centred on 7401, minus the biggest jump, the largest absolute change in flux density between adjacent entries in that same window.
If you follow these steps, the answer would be 3.58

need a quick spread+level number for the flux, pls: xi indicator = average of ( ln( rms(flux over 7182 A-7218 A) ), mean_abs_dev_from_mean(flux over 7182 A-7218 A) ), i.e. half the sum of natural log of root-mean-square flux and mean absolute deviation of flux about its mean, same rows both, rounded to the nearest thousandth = 0.677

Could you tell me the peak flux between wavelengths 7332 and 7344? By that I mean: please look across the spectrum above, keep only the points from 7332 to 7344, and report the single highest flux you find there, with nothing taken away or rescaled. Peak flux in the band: 3.922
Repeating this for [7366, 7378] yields 4.204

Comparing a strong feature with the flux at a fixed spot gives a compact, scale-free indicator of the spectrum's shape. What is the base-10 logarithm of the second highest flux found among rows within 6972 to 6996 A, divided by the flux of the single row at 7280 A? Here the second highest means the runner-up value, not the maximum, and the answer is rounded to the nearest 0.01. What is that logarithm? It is 0.10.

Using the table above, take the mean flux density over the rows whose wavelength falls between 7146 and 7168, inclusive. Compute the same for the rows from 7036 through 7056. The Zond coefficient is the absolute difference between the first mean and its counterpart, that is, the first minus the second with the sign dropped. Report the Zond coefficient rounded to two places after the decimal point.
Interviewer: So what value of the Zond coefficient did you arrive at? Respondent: 0.21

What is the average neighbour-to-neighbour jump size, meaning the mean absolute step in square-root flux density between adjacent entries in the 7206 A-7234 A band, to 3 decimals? 0.019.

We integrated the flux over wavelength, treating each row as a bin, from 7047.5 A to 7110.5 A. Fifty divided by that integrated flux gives 0.206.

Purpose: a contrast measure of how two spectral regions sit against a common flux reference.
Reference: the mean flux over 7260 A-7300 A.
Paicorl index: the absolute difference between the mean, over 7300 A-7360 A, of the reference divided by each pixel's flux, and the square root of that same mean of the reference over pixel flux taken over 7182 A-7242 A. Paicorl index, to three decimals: 0.015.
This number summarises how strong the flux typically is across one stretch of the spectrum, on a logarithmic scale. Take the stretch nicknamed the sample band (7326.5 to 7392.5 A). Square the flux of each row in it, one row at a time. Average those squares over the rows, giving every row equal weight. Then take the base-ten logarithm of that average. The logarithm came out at 1.19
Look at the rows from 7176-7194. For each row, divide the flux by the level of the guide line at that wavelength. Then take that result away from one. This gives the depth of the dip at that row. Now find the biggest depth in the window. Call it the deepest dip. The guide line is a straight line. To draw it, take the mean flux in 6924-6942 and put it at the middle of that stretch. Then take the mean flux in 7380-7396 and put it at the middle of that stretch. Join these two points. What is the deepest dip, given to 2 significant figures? 0.13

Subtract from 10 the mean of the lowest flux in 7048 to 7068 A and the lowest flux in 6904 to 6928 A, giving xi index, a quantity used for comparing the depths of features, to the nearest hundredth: 6.26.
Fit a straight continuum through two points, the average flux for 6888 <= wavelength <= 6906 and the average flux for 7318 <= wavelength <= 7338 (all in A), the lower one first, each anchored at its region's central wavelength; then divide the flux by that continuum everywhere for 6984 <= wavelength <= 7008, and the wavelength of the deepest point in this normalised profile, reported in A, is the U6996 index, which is 6995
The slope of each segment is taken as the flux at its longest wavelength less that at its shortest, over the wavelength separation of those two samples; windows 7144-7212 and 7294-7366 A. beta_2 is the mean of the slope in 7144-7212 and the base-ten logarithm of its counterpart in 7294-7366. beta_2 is -1.0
